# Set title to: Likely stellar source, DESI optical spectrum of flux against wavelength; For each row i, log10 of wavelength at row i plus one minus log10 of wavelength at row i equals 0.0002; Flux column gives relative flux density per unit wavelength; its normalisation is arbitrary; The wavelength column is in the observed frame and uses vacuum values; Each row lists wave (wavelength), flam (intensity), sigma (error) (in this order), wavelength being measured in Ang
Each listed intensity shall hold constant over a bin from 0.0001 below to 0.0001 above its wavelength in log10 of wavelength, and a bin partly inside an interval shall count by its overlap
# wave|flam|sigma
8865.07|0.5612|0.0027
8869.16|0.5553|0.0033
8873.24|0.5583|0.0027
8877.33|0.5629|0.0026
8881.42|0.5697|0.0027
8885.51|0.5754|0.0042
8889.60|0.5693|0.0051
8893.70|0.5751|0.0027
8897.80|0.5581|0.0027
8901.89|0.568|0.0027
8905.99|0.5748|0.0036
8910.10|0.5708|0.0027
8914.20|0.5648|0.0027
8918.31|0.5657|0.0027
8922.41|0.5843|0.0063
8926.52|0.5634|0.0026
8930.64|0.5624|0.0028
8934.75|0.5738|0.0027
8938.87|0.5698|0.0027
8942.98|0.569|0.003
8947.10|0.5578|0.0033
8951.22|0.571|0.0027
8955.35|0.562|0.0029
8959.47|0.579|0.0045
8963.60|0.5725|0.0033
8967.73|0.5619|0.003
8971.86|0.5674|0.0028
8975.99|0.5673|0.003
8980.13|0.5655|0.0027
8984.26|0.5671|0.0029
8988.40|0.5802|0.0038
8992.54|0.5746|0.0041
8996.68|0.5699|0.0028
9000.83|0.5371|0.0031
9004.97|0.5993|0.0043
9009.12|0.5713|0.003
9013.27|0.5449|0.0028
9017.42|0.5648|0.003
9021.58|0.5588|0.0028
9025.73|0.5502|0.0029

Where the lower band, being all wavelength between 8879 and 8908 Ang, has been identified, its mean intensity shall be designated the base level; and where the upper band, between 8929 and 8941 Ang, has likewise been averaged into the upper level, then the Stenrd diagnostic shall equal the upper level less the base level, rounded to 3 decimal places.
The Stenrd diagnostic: -0.001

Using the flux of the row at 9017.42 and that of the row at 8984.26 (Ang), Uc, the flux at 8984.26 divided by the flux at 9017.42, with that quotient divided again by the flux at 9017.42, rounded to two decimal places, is 1.78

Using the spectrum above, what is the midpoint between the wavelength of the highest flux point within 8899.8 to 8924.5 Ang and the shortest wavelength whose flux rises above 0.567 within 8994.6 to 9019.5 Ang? 8959.5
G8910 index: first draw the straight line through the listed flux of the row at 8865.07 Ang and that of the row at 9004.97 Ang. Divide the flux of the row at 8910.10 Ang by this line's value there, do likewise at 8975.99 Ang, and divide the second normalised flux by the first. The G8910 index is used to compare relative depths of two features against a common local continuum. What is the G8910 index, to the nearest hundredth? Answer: 0.96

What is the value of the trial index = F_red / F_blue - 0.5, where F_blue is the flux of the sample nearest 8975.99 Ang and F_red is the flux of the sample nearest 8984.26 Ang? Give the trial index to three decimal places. 0.500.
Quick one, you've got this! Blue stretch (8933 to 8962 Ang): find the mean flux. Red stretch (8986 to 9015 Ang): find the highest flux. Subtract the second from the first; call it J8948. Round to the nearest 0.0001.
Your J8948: -0.0304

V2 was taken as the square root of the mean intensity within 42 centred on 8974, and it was 0.755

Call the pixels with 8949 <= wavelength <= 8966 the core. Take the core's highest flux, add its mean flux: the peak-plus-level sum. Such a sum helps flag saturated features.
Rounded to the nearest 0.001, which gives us 1.150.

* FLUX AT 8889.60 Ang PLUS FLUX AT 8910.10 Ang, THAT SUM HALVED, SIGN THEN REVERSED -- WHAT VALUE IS -0.570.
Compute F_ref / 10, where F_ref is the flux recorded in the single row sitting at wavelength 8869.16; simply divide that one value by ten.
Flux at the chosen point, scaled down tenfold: 0.0555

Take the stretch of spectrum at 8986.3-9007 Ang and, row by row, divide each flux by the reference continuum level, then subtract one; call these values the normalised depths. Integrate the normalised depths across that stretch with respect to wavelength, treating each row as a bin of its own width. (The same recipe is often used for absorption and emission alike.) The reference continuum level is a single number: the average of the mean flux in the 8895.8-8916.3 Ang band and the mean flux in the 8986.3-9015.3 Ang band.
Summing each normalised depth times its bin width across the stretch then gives 0.16 Ang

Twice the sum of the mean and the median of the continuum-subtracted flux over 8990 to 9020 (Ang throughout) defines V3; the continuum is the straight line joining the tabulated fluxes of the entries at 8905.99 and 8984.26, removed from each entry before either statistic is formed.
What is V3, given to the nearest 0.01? 0.01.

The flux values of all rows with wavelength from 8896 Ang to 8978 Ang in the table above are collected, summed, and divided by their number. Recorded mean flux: 0.568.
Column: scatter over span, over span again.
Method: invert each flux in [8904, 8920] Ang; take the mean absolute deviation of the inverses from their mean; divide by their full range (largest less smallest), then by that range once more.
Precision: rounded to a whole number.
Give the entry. 12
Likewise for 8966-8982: 19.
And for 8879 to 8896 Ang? 25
